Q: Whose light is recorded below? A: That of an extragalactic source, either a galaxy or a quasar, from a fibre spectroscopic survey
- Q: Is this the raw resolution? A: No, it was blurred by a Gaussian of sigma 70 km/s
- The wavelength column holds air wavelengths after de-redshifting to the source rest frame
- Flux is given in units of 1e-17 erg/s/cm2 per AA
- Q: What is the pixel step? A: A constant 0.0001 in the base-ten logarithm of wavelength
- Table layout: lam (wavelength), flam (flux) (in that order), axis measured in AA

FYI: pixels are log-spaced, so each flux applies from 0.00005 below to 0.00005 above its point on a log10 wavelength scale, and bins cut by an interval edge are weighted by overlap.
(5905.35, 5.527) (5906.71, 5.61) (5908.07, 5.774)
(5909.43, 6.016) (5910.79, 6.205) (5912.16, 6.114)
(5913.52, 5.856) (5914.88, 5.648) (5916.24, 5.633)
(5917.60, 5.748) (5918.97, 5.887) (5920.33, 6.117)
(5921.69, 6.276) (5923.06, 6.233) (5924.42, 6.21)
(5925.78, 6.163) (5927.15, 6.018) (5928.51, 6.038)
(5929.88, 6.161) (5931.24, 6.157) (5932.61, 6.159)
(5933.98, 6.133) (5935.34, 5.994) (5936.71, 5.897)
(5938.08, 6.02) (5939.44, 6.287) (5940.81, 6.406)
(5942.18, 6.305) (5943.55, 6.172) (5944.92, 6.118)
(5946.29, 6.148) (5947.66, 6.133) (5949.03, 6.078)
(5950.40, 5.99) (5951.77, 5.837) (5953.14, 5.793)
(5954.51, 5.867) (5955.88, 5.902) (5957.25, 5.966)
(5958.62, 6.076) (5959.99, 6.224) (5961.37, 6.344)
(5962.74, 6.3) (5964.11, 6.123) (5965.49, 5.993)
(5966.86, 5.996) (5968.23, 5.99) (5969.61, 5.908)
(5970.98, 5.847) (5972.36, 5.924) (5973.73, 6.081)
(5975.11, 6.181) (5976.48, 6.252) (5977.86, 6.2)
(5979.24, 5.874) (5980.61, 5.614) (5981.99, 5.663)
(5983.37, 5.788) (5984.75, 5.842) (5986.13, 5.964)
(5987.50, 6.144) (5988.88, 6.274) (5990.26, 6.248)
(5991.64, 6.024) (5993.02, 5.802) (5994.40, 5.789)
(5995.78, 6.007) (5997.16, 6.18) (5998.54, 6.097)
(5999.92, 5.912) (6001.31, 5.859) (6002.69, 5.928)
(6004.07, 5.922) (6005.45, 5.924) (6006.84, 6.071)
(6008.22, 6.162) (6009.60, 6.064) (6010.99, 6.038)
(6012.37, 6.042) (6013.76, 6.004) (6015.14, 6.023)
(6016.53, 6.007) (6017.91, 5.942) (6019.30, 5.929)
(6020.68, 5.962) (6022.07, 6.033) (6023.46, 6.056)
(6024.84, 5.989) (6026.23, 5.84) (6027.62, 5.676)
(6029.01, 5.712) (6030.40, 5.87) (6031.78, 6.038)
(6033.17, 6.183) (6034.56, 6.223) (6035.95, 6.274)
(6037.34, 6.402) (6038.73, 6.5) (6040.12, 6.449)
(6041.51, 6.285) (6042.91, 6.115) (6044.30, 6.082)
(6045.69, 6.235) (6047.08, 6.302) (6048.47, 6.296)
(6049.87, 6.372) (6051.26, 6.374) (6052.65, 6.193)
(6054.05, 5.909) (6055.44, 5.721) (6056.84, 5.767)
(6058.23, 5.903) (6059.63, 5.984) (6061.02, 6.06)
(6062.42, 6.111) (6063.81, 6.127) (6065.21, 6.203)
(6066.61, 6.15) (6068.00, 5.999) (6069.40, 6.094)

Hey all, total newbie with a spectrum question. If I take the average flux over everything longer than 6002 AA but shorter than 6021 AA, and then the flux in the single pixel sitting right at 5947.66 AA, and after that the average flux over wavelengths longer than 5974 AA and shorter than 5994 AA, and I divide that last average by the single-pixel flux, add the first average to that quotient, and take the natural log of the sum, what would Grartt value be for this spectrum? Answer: 1.943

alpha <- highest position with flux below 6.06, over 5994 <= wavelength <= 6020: 6019.30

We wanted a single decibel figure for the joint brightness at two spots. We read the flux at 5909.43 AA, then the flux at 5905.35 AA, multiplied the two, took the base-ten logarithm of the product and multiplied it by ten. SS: 15.2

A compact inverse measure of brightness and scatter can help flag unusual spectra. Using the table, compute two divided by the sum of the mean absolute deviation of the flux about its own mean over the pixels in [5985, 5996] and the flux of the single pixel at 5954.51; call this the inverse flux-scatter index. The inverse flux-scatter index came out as 0.333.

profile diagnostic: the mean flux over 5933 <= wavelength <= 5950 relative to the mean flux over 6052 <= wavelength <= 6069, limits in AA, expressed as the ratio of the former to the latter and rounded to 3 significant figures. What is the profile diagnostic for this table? 1.02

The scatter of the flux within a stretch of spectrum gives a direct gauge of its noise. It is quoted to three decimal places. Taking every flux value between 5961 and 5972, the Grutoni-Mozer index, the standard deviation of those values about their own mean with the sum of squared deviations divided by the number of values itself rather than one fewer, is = 0.167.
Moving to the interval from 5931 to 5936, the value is 0.068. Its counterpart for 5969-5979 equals 0.150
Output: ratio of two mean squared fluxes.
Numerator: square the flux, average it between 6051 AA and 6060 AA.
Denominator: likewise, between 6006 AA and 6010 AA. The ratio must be 0.96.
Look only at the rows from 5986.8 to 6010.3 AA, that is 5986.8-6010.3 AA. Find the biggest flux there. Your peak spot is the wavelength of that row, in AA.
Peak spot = 5988.88 AA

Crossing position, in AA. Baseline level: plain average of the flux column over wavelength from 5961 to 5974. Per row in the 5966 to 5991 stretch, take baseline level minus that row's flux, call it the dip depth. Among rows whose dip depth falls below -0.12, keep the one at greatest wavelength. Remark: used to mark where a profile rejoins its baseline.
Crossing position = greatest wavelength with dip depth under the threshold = 5990.26 AA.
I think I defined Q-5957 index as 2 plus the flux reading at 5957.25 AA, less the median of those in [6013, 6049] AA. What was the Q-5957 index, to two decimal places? 1.92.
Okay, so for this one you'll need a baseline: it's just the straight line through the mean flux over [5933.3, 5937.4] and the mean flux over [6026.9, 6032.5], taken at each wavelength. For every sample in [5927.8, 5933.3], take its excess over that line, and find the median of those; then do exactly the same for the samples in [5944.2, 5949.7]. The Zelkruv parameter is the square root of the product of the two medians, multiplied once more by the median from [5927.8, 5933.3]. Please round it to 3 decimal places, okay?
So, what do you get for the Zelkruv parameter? 0.020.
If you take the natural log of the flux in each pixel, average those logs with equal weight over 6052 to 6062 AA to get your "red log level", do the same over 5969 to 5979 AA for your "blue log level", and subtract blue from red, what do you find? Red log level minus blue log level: -0.020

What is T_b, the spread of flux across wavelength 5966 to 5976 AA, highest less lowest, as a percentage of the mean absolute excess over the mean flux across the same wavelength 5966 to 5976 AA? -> 404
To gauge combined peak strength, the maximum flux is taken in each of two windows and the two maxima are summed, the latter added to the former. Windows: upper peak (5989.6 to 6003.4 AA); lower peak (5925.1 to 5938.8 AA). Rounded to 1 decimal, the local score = 12.4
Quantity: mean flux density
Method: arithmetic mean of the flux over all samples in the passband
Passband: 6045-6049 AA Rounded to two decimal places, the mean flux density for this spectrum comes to 6.28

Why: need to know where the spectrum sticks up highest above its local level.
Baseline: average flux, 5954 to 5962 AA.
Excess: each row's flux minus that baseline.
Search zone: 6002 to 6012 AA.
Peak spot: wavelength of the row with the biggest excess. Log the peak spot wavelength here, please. 6008.22 AA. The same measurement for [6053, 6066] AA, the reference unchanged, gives 6065.21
